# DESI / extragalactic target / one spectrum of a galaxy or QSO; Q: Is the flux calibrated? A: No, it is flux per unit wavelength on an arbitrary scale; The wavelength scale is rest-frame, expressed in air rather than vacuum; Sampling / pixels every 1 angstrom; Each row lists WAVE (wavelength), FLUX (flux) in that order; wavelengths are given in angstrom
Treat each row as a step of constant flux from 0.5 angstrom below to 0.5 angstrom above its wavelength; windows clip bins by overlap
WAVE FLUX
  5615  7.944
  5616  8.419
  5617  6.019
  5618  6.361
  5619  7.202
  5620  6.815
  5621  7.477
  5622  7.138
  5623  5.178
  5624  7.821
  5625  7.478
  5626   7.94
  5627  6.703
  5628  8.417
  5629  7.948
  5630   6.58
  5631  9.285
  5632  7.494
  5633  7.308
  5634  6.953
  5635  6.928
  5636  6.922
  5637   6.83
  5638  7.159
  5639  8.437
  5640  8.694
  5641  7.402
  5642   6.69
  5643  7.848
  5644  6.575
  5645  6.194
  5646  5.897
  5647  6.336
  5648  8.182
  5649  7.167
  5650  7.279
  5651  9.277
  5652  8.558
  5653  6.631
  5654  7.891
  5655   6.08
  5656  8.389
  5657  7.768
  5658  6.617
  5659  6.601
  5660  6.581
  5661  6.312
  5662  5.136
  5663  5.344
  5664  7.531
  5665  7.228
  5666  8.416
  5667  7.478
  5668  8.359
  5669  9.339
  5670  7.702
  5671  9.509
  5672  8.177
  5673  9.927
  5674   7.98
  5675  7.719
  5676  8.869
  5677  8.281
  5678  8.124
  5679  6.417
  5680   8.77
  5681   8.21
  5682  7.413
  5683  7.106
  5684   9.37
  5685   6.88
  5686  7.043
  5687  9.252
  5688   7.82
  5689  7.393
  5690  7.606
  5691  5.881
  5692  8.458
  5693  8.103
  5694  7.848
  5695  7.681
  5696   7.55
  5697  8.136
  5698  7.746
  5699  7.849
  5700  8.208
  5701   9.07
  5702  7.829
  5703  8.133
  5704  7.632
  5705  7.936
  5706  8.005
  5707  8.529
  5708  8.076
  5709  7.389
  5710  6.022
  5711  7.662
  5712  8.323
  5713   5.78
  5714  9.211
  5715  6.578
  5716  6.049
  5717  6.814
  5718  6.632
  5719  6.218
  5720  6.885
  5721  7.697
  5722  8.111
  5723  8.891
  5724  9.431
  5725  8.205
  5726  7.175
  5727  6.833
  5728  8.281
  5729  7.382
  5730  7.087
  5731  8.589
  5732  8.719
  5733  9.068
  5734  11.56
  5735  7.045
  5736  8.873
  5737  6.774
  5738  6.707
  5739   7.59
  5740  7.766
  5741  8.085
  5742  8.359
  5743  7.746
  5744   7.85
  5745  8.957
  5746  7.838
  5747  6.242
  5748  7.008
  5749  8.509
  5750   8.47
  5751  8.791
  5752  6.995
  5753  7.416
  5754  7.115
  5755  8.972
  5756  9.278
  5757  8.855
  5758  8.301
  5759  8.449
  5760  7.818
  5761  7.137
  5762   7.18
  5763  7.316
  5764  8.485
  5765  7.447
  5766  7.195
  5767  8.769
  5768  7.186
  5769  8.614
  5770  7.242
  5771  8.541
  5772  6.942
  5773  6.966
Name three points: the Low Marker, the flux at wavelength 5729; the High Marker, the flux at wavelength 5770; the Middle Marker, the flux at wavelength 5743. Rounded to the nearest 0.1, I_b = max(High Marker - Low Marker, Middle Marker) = 7.7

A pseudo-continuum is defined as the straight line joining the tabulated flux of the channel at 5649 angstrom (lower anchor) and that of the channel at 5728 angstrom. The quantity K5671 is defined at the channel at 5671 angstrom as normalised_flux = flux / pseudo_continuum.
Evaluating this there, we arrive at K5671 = 1.27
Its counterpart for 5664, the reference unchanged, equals 1.02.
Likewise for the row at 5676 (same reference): 1.18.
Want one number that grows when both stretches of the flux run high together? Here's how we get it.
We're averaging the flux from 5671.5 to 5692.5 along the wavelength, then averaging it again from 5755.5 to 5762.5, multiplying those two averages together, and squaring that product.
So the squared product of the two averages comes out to 4181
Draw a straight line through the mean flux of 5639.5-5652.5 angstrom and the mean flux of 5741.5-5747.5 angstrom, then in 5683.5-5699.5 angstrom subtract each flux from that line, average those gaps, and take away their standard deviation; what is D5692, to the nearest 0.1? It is -1.0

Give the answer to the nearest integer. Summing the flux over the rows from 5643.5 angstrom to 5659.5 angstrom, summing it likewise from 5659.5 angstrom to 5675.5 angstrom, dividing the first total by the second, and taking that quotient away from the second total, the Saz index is 122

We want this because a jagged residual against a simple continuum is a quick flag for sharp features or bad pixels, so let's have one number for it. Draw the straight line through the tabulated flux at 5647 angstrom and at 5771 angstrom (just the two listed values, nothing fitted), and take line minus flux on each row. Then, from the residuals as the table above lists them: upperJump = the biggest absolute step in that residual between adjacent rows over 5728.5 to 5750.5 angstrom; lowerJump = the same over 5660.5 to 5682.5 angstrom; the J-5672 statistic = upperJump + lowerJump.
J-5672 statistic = 6.9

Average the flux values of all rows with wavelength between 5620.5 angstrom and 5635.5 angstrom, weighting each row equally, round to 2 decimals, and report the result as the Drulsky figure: 7.38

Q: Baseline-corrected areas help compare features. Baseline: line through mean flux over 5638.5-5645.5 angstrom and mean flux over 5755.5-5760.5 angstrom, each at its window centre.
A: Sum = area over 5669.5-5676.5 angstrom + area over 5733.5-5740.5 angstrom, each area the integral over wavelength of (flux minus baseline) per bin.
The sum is 3.9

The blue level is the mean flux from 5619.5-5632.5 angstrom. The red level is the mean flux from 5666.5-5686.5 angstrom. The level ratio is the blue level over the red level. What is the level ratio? 0.91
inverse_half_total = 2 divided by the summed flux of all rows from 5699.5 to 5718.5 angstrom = 0.0139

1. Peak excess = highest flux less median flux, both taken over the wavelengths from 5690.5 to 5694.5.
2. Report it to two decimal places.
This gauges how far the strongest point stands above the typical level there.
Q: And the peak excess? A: 0.48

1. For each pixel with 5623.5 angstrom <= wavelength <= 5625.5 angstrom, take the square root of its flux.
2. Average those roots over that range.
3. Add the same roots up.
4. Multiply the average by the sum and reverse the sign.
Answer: -15.3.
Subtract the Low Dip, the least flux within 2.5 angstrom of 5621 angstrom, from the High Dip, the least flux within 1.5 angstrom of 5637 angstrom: 1.7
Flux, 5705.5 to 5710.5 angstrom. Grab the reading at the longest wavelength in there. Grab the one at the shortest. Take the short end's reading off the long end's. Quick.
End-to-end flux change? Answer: -2.0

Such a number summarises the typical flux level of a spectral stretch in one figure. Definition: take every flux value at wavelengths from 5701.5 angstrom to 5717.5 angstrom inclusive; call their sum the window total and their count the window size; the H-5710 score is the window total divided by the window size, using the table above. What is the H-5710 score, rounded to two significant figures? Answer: 7.5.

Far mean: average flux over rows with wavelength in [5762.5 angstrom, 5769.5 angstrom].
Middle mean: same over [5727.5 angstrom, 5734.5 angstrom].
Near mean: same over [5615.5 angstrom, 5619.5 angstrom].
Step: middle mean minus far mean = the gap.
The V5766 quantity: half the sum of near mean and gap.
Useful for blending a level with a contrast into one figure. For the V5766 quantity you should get 3.91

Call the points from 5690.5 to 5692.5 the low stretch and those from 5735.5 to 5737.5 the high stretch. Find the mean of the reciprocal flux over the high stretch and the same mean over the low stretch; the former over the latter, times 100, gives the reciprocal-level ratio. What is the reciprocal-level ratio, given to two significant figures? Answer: 90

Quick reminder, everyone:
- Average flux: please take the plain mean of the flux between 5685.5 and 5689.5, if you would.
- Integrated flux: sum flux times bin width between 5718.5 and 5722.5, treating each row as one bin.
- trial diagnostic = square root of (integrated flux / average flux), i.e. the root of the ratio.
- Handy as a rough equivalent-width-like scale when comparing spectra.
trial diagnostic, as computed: 1.92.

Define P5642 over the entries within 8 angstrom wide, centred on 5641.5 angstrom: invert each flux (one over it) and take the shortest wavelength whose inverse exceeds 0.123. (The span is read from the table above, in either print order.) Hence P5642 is 5638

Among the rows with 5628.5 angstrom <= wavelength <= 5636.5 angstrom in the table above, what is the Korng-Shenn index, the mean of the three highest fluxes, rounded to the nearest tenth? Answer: 8.2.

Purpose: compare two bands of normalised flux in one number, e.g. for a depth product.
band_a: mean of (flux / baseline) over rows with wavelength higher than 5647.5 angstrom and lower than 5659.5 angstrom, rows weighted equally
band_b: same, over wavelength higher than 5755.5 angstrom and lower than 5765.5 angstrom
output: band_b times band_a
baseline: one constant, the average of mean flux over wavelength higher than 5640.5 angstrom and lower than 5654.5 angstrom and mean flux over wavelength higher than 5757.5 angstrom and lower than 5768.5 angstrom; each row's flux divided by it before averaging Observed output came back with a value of 1.07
